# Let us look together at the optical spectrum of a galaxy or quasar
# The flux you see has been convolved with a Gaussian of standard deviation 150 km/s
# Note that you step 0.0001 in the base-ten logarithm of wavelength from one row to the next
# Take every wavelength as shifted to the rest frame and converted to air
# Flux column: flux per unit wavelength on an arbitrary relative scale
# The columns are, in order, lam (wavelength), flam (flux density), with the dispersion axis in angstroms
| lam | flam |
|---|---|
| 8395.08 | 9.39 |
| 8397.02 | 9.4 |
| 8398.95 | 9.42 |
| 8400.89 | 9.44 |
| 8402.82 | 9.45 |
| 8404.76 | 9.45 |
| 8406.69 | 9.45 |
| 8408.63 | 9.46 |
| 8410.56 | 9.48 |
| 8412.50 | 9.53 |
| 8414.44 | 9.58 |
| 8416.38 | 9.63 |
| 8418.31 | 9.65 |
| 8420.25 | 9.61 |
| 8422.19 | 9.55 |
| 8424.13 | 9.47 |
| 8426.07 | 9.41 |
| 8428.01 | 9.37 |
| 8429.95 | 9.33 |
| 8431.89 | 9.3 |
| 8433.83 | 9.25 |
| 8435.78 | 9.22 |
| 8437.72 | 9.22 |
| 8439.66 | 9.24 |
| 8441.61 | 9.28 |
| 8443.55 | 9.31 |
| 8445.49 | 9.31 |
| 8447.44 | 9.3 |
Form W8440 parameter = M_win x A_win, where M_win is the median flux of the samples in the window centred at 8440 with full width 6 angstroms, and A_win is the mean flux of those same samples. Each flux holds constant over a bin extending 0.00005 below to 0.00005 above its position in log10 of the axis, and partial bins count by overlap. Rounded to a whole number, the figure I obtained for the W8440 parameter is 85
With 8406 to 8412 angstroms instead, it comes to 90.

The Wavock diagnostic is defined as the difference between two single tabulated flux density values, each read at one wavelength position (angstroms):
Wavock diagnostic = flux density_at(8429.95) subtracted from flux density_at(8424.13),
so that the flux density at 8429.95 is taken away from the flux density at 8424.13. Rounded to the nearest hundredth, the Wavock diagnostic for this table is 0.14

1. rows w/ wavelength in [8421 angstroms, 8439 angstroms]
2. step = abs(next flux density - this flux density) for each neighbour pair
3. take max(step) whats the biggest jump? 0.08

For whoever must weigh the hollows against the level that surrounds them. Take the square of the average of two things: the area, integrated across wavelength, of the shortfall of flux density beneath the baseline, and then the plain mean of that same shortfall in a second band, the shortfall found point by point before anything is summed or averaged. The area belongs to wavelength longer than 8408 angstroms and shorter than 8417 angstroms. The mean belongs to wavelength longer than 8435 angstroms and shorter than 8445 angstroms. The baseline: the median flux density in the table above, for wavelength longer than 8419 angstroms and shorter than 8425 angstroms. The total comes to 0.05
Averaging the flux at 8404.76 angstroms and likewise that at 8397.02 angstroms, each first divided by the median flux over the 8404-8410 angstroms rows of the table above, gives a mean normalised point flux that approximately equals 1.00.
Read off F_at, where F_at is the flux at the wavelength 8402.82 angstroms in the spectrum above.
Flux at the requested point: 9.45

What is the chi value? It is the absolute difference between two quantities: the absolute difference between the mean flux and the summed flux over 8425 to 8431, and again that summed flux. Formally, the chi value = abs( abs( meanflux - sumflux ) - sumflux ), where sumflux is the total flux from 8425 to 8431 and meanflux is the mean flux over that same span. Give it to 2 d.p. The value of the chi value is 9.37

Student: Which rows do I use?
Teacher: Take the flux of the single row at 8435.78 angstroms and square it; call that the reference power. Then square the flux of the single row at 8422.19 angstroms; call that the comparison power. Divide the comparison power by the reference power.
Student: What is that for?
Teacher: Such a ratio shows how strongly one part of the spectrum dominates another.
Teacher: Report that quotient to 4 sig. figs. 1.073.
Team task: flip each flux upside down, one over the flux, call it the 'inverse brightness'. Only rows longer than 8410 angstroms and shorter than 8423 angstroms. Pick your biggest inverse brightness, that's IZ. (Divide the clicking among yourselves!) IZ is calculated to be 0.1055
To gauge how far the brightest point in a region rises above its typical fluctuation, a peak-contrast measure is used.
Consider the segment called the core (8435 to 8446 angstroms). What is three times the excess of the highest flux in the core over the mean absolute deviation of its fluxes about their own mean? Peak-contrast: 27.8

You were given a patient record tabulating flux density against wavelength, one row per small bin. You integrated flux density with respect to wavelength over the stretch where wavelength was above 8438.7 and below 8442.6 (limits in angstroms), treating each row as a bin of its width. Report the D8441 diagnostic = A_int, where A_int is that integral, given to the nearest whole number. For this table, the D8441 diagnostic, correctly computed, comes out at 36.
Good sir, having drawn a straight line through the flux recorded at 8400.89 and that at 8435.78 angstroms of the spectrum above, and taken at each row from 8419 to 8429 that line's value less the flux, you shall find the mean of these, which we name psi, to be -0.19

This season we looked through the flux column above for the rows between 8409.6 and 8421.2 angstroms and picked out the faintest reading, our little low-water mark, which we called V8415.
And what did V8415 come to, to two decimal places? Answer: 9.48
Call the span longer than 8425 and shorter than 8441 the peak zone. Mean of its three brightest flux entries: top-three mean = 9.37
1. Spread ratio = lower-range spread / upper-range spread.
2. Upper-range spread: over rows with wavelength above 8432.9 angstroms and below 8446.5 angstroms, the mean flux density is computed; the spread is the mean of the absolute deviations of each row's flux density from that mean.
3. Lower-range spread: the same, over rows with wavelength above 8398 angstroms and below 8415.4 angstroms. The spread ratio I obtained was 1.1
